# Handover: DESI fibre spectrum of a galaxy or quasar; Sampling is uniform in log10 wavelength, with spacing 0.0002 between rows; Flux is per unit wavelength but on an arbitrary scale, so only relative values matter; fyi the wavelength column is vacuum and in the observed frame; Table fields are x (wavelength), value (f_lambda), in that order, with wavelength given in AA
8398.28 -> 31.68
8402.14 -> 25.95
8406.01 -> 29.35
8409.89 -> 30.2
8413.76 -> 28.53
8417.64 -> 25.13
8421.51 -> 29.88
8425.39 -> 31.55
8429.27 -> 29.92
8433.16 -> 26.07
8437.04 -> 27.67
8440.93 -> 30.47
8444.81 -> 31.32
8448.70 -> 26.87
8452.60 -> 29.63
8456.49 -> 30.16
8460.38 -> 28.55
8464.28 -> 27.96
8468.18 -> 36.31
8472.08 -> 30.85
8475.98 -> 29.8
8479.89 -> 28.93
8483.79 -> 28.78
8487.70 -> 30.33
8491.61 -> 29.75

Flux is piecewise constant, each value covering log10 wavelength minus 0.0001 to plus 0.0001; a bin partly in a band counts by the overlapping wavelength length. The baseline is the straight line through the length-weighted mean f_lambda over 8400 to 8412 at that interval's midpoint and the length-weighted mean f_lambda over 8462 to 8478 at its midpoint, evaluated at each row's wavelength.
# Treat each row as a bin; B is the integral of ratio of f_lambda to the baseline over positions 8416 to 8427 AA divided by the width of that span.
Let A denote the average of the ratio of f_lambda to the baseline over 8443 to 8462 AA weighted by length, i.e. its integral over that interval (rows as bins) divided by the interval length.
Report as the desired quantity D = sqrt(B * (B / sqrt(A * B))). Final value 1.00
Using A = 0.96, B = 0.989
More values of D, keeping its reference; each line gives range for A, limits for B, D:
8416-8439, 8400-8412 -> 1.01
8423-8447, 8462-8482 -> 0.99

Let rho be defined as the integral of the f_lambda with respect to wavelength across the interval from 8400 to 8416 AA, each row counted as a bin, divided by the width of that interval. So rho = 28.5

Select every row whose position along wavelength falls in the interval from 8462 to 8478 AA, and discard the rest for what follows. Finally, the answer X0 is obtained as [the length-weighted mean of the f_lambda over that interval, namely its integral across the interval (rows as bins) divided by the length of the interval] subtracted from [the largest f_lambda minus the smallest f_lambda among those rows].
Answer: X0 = -22.8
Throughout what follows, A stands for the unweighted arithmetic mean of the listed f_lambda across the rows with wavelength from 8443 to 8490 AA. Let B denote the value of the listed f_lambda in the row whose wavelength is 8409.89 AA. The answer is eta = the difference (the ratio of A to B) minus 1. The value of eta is -0.01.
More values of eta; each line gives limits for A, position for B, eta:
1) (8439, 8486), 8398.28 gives -0.05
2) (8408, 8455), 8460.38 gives 0.01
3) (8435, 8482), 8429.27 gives 0.00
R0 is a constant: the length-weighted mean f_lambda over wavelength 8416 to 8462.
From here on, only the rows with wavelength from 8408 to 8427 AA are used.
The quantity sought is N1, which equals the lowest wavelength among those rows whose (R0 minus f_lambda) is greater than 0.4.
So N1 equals 8413.76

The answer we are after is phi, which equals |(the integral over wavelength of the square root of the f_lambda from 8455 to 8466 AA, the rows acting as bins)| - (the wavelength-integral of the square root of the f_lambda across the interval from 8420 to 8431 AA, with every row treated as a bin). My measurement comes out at -1.6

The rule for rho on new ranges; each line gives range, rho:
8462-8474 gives 31.6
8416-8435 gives 28.6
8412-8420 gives 27.0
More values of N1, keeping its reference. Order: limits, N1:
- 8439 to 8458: 8448.70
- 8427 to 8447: 8433.16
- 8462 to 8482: 8464.28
